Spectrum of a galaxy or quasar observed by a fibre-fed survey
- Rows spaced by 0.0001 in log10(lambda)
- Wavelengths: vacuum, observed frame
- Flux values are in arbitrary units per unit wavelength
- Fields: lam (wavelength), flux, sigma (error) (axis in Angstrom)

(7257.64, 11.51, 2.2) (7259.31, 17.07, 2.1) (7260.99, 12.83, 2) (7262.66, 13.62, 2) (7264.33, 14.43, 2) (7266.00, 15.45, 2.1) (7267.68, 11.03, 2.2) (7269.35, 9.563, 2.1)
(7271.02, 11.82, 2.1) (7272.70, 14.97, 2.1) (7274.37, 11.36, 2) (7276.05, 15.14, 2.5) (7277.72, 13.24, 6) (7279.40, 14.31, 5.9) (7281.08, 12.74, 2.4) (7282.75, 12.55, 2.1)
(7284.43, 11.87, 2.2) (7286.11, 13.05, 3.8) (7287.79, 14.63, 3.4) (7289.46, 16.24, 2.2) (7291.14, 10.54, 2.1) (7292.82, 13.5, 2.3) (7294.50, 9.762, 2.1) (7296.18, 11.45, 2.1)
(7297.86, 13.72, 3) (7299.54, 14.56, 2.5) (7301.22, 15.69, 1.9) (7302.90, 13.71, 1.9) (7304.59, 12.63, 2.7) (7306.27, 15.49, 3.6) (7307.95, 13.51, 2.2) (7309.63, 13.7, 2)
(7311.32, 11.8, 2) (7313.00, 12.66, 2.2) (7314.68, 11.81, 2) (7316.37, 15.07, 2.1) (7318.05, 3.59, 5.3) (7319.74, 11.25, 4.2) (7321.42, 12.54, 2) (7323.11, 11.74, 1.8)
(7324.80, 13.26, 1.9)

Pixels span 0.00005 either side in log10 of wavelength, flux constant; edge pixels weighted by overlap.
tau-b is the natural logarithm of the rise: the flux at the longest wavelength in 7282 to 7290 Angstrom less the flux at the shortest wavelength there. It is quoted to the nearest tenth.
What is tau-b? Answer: 1.3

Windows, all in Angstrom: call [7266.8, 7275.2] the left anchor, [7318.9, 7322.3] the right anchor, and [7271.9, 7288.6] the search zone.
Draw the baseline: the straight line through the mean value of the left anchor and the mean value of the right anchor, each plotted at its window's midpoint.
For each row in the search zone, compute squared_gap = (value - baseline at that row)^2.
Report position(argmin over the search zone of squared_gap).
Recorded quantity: 7284.43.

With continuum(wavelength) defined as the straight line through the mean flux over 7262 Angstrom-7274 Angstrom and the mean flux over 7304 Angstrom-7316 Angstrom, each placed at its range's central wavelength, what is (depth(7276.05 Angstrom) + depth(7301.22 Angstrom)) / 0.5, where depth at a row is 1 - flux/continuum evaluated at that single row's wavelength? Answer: -0.73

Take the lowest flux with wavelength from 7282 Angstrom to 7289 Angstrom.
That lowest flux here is 11.87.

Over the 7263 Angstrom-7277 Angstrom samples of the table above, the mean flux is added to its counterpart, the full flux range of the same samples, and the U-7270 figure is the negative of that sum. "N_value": -18.9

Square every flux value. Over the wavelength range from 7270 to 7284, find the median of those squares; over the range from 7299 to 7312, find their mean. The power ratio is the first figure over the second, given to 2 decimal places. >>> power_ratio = 0.87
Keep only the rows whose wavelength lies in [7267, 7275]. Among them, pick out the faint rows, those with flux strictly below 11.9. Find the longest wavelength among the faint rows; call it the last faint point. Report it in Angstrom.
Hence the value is 7274.37 Angstrom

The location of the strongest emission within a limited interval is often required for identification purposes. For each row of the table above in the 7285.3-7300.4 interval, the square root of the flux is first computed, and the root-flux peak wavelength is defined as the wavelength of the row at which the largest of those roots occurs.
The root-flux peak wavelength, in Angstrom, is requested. 7289.46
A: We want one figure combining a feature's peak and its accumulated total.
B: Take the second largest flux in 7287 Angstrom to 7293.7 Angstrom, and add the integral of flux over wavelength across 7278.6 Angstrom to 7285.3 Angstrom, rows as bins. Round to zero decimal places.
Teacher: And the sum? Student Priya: 101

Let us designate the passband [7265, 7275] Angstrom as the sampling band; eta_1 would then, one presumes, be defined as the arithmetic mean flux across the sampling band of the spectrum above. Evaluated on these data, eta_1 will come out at 12.4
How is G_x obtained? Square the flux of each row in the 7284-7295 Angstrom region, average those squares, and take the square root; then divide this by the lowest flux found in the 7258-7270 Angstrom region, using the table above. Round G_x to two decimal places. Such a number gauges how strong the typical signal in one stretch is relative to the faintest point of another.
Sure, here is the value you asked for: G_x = 1.36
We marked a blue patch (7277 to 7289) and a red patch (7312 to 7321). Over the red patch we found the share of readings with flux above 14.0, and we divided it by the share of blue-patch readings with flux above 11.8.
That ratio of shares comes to 0.20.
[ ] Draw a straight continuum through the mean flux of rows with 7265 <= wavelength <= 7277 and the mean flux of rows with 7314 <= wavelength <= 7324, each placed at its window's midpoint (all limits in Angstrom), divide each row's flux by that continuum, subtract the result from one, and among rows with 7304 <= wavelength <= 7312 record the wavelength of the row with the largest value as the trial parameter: 7311.32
